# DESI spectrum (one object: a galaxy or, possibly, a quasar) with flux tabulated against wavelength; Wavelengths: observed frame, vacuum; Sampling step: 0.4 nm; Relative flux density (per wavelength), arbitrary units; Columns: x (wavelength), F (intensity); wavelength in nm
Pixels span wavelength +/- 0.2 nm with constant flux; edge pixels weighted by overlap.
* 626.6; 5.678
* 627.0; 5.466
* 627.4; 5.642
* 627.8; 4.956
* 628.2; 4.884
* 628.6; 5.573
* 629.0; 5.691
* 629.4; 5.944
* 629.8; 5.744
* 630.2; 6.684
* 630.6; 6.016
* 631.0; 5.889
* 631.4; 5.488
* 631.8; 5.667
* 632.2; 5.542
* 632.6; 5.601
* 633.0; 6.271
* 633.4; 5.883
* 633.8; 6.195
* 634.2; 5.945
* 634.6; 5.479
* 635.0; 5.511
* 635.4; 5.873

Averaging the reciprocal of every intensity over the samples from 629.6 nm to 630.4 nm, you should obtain 0.162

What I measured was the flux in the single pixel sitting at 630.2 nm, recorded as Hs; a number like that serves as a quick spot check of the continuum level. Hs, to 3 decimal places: 6.684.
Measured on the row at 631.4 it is 5.488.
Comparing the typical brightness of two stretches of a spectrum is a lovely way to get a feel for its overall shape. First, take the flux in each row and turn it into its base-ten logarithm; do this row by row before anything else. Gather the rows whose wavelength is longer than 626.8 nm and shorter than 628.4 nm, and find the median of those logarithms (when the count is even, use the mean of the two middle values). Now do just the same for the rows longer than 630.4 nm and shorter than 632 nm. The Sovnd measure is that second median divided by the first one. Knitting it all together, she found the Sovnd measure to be 1.063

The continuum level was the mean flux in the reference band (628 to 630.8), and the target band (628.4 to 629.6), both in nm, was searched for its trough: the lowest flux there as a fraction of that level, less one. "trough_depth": -0.038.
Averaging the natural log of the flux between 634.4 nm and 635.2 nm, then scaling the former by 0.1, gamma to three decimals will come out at 0.170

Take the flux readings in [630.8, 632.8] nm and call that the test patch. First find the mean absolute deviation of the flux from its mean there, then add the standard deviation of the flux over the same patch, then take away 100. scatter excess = -99.7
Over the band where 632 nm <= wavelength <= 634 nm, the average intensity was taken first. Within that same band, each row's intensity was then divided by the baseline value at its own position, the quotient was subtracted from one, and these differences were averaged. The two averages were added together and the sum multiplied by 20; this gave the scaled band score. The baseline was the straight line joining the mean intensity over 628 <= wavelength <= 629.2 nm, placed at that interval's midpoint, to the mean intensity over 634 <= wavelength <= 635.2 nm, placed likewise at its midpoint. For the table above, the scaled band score 117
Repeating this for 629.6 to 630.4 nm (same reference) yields 121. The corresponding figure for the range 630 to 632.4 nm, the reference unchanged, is 116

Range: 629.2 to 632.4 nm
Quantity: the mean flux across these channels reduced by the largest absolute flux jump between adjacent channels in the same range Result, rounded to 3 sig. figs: 4.93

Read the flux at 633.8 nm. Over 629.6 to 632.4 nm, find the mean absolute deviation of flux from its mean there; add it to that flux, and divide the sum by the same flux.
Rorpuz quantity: 1.05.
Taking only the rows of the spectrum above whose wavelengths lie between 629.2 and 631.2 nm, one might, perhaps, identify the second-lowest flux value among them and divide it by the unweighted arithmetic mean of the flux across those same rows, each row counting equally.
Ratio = 0.973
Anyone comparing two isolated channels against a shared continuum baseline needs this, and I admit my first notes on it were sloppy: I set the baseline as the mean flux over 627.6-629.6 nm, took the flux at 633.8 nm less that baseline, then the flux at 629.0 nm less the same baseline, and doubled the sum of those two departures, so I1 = 2.1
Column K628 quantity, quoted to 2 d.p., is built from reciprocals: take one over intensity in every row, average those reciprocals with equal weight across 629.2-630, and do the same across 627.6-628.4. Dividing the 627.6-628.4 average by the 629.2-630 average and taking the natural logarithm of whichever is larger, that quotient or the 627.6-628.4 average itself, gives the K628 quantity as 0.17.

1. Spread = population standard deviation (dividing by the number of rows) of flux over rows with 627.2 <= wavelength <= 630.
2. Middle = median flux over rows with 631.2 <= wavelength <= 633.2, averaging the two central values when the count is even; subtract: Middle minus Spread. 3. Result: 5.22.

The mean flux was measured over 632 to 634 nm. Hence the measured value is 5.90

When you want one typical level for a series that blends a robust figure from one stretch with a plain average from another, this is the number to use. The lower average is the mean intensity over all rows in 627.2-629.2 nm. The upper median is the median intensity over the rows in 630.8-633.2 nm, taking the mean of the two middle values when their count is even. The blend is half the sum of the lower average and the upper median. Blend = 5.49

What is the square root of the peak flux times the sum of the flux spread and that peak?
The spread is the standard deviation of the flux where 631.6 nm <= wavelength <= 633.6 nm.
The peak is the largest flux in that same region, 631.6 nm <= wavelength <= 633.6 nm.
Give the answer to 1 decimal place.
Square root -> 6.4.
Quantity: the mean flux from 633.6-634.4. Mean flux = 6.1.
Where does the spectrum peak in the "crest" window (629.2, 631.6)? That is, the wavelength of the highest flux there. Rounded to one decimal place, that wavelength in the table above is 630.2 nm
